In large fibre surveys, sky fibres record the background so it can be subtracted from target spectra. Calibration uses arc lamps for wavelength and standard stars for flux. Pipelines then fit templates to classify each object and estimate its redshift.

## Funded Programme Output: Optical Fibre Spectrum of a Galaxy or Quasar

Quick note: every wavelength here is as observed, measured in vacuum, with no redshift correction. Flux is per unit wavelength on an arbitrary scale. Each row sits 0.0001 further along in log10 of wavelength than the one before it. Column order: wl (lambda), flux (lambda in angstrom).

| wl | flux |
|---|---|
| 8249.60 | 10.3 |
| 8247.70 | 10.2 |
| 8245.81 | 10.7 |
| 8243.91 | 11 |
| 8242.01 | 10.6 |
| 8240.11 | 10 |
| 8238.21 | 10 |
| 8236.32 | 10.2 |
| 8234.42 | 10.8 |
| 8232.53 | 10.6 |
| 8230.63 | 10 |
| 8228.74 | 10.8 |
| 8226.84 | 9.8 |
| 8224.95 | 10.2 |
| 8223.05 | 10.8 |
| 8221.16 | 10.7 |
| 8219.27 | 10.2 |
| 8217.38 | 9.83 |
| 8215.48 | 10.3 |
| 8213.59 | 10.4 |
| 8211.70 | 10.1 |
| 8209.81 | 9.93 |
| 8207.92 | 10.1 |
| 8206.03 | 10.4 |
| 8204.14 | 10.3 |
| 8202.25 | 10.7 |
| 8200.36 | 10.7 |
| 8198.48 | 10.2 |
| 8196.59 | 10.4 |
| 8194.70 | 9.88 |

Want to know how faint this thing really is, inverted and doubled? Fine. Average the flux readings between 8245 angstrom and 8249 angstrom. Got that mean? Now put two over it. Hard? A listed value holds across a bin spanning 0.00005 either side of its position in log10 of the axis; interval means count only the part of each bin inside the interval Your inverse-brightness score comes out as 0.1914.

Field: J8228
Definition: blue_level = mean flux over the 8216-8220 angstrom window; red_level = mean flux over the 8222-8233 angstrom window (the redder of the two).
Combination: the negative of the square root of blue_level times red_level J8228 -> -10.2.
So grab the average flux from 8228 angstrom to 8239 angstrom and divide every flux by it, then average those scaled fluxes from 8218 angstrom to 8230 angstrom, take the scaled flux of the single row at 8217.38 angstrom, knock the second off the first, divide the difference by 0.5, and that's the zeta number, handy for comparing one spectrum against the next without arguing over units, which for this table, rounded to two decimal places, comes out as 0.11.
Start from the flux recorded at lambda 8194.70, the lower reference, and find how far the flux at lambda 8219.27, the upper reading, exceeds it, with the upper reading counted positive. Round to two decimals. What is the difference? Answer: 0.32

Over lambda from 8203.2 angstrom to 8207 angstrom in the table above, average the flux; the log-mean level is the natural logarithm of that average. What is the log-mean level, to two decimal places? 2.34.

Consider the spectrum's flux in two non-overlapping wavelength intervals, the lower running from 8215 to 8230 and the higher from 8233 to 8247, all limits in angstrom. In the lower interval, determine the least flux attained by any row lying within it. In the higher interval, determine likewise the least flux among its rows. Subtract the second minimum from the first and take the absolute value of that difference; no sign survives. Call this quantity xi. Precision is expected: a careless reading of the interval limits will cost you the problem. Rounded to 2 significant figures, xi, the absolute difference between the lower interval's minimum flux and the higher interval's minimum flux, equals 0.20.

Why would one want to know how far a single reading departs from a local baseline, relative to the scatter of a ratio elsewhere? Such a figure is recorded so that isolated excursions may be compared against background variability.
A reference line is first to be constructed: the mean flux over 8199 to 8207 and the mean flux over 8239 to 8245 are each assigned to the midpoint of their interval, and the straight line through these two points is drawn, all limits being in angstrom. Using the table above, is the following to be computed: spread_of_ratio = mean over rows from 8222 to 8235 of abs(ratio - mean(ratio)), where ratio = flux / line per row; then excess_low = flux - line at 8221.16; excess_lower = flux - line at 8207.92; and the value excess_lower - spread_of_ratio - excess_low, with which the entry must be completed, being -0.6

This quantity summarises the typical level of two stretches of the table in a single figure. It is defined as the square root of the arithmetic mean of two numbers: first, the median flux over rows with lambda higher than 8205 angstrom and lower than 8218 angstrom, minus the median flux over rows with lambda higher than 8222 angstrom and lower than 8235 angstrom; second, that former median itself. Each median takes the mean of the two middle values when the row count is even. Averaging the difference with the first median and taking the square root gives 2.19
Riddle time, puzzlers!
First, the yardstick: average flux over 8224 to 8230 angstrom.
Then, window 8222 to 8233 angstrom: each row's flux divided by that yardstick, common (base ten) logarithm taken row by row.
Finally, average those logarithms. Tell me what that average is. 0.004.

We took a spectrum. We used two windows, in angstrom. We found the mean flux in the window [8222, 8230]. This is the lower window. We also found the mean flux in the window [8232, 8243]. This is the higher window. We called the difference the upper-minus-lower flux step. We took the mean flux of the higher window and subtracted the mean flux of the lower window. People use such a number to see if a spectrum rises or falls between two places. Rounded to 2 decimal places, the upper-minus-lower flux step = -0.03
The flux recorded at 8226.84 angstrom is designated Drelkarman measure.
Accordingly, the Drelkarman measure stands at 9.8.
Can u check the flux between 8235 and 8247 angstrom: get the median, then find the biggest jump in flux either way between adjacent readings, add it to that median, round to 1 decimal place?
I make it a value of 11.0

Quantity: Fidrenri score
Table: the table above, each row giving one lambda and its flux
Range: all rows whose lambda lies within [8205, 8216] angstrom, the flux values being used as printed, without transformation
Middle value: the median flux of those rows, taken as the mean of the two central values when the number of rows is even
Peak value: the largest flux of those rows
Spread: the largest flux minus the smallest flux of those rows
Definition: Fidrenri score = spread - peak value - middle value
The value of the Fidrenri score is -20.1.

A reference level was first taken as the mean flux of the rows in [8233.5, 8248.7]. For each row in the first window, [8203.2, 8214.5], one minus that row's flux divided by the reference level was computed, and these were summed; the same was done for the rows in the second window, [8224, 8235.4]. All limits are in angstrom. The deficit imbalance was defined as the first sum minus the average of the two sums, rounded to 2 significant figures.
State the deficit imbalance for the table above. 0.046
